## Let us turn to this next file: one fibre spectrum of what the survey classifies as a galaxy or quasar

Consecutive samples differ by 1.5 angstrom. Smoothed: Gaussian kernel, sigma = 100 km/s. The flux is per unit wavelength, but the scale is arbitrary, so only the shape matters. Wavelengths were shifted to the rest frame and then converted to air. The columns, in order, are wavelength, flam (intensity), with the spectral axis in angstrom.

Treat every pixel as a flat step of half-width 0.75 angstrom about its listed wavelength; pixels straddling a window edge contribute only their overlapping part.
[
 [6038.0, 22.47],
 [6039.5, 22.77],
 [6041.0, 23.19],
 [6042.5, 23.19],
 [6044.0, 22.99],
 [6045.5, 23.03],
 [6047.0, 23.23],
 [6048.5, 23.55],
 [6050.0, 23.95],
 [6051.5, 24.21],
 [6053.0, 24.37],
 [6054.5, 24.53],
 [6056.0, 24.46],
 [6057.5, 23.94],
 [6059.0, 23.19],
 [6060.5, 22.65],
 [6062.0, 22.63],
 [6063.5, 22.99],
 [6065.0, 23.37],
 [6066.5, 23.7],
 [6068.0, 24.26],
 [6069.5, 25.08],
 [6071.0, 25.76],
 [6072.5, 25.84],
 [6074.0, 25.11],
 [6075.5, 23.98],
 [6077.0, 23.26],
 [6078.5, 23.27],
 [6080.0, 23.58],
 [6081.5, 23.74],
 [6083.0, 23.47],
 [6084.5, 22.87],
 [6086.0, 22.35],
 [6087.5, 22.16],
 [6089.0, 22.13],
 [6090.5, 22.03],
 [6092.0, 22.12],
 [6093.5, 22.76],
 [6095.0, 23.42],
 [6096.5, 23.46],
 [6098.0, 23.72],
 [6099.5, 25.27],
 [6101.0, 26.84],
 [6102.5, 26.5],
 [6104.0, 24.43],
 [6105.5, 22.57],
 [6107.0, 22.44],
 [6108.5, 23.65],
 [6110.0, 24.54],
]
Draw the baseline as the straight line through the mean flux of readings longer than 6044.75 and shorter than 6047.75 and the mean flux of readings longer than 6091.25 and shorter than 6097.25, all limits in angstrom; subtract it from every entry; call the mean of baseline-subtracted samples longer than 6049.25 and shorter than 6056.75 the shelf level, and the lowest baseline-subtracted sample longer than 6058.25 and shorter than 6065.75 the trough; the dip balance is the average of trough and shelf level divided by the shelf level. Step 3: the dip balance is 0.3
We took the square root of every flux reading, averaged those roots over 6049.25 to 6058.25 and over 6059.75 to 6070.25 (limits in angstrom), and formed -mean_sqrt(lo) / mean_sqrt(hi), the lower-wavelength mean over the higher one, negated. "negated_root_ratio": -1.02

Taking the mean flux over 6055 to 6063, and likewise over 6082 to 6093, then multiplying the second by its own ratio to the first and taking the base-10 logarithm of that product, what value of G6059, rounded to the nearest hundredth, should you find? 1.33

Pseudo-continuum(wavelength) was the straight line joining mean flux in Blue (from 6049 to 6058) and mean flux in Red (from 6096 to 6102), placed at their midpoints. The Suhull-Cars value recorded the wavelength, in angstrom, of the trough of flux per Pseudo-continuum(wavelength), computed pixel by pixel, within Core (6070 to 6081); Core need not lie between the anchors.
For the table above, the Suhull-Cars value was 6078.5 angstrom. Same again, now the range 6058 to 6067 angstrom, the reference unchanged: 6062.0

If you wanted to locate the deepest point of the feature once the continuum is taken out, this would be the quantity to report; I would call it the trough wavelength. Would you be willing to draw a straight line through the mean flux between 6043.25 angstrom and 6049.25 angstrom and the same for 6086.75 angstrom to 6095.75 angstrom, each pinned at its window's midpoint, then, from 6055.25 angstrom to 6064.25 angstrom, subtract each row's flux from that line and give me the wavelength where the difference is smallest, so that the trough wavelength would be 6056.0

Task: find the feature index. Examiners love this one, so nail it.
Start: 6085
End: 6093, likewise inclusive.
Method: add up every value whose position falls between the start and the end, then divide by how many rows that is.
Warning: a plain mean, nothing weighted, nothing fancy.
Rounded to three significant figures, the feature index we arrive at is 22.2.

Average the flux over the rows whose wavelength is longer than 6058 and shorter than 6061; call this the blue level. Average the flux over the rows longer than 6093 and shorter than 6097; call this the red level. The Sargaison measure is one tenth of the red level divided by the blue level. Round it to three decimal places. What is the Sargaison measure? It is 0.101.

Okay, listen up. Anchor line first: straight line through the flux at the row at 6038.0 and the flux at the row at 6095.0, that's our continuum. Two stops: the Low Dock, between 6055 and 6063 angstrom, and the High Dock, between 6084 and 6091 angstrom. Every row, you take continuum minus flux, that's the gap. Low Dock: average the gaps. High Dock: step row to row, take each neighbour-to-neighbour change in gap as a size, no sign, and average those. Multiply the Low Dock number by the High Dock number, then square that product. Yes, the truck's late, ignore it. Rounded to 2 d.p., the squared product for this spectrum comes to 0.02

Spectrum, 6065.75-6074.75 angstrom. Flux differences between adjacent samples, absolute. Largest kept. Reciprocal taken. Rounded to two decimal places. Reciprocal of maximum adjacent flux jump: 1.22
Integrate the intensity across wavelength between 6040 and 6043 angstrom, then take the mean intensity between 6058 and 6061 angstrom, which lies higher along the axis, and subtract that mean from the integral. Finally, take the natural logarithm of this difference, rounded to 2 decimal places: 3.84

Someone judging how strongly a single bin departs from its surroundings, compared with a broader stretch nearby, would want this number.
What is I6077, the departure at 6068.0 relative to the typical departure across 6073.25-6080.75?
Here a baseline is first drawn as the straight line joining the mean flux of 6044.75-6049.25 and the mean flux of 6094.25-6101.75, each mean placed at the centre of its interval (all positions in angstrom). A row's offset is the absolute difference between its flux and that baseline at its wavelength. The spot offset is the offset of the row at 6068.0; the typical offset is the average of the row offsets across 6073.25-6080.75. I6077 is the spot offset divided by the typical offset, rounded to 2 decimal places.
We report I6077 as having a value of 0.72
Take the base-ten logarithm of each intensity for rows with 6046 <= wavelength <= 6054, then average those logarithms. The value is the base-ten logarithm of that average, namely 0.139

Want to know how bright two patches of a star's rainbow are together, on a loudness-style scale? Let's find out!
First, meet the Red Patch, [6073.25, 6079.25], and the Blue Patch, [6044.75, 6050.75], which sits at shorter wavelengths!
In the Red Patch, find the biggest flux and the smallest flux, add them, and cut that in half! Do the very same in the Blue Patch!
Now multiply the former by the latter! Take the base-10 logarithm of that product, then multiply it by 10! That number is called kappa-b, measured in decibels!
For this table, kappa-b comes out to 27.5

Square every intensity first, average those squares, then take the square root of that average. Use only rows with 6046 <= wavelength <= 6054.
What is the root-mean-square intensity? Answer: 23.9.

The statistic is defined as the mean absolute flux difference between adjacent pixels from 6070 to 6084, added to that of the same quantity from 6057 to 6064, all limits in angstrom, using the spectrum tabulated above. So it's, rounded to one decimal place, 0.8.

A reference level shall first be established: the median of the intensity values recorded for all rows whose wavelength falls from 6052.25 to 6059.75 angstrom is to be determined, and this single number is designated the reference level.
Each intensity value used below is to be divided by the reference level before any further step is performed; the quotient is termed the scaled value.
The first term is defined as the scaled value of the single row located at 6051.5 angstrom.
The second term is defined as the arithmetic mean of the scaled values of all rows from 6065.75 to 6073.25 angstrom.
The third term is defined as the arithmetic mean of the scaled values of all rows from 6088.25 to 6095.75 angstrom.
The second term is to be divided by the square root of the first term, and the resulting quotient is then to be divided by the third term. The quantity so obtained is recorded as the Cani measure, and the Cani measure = 1.11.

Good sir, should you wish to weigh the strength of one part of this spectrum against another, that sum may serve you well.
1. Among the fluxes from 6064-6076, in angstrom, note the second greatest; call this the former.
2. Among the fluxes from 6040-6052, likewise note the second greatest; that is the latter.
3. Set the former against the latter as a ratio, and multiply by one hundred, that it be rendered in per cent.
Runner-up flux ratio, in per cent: 108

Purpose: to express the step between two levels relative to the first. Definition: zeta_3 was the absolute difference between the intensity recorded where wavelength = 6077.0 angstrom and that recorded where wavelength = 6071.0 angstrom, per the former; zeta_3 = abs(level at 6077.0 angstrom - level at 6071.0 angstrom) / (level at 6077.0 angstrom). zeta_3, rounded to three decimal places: 0.107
